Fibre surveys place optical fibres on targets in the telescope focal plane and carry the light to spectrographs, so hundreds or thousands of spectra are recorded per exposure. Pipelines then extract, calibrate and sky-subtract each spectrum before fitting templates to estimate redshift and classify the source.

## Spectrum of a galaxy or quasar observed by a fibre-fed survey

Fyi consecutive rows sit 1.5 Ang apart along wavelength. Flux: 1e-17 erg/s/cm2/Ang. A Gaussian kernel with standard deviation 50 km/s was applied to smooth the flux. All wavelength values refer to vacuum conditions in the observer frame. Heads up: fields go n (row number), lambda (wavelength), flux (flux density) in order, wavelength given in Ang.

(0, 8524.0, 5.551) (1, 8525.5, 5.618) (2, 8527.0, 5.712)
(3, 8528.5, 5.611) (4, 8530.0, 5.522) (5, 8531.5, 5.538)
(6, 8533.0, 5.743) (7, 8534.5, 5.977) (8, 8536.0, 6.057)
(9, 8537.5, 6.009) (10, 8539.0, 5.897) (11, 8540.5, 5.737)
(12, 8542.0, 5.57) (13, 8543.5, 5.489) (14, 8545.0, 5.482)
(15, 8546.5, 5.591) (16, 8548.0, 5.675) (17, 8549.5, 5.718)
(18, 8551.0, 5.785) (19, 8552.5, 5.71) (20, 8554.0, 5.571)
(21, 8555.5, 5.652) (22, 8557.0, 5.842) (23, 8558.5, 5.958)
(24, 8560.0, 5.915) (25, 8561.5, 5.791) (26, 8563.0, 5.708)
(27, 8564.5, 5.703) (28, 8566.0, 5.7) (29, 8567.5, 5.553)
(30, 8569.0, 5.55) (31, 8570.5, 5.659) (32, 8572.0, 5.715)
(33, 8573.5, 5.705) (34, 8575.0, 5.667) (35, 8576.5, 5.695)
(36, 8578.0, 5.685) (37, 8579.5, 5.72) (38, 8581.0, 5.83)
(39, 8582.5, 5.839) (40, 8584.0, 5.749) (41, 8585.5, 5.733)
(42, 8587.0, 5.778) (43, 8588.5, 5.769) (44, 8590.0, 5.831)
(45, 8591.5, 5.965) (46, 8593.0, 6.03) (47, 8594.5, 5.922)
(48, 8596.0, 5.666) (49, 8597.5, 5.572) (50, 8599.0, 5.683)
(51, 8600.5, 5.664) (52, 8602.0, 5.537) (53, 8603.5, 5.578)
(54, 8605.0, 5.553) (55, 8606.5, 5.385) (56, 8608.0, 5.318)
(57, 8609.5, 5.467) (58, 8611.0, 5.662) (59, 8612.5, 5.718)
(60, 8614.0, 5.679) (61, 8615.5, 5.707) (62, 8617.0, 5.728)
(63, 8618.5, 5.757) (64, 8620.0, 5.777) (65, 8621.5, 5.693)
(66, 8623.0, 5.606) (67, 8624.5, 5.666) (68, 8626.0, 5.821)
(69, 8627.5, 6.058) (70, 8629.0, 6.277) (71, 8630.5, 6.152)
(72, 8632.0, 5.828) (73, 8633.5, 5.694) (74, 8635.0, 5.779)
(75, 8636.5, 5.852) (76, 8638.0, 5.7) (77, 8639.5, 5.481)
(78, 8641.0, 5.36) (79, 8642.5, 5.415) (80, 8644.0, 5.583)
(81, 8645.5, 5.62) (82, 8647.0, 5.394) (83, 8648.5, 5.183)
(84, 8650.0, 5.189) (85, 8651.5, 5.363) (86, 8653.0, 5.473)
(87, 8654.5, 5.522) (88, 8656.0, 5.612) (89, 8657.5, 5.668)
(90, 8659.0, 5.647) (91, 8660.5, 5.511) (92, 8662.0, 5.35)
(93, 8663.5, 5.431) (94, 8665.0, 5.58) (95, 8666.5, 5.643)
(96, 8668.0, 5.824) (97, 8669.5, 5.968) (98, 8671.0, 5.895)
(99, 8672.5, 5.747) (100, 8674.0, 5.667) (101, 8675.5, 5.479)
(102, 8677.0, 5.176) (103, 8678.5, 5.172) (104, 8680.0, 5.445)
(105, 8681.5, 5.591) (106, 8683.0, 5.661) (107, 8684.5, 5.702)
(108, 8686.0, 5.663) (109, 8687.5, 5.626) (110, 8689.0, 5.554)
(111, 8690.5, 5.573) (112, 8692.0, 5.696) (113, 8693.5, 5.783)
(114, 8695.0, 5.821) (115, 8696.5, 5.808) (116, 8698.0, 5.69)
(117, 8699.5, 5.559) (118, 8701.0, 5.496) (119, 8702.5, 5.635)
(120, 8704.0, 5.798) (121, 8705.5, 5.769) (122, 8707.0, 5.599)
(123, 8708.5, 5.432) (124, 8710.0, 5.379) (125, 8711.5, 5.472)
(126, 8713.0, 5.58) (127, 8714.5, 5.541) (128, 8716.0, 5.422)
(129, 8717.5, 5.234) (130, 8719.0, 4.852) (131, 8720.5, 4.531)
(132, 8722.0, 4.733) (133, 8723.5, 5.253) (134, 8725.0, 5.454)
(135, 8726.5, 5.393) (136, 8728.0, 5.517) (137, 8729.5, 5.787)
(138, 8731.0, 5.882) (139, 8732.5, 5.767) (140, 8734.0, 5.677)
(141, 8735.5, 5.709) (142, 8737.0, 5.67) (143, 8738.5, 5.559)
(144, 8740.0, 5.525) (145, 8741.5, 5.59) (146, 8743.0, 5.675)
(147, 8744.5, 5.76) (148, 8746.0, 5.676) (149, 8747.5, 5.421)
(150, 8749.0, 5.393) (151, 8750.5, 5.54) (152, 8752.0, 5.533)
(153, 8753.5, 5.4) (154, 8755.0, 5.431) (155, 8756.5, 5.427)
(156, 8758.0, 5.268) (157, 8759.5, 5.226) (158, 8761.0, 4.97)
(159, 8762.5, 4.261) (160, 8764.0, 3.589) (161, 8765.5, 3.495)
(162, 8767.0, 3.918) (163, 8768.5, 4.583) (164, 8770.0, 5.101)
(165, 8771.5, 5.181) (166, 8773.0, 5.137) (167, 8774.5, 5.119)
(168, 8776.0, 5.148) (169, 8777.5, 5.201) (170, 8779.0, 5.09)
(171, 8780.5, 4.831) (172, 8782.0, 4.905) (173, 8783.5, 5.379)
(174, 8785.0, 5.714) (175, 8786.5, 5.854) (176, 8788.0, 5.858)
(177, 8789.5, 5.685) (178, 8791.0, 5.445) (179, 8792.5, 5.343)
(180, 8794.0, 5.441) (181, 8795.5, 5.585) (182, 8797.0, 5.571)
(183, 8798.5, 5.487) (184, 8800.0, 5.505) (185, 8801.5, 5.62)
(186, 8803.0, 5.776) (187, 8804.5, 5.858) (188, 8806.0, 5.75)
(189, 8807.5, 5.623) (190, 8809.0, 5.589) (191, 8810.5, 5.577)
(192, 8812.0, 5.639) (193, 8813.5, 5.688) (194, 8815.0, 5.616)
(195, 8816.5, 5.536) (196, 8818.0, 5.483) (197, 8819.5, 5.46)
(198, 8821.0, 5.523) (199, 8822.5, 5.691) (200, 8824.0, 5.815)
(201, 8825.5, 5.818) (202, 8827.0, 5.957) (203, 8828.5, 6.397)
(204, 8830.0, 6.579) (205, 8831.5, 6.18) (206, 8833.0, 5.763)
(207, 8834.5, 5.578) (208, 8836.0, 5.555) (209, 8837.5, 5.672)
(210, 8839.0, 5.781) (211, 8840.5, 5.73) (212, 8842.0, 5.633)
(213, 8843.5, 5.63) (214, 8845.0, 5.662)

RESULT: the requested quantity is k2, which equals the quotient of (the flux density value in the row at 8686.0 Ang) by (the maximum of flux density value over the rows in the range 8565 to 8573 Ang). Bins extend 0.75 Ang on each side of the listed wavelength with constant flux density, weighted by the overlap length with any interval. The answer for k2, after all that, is 0.99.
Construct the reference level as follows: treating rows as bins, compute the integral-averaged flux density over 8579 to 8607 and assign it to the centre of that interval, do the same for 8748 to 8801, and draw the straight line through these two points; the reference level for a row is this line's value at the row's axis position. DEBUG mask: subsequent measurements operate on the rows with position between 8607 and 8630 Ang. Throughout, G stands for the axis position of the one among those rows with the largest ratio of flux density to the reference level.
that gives 8629.0 Ang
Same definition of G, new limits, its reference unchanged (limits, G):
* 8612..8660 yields 8629.0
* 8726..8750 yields 8731.0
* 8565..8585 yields 8582.5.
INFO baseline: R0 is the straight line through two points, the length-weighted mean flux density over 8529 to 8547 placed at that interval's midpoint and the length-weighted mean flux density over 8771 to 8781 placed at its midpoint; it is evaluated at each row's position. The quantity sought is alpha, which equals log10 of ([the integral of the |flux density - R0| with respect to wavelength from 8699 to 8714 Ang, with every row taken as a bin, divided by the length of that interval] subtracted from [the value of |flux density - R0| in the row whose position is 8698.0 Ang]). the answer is -1.0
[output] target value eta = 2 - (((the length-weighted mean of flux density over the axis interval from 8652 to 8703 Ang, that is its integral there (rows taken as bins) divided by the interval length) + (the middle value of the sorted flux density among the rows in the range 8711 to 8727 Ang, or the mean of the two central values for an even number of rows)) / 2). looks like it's -3.50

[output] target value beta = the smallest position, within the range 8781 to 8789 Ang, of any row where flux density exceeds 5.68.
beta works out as 8785.0 Ang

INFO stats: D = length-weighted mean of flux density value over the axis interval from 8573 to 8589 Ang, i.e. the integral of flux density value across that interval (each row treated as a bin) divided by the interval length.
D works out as 5.74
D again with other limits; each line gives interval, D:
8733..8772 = 5.18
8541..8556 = 5.63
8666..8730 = 5.52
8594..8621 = 5.63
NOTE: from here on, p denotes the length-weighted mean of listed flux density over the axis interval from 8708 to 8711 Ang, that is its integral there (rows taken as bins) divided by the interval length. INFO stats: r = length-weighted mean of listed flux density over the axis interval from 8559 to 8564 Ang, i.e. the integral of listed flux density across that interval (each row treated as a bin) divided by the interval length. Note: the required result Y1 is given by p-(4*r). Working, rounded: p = 5.41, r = 5.81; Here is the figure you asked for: -17.8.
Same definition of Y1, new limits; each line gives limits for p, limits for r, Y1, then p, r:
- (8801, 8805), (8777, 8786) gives -15.1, 5.75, 5.20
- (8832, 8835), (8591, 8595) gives -18.2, 5.72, 5.98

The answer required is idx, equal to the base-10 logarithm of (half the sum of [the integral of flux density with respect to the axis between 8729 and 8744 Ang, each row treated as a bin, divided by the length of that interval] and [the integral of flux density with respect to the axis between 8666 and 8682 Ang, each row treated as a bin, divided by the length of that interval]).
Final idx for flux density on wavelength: 0.751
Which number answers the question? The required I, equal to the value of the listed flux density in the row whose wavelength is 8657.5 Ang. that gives 5.668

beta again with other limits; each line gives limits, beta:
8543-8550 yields 8549.5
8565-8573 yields 8566.0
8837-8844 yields 8839.0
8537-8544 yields 8537.5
